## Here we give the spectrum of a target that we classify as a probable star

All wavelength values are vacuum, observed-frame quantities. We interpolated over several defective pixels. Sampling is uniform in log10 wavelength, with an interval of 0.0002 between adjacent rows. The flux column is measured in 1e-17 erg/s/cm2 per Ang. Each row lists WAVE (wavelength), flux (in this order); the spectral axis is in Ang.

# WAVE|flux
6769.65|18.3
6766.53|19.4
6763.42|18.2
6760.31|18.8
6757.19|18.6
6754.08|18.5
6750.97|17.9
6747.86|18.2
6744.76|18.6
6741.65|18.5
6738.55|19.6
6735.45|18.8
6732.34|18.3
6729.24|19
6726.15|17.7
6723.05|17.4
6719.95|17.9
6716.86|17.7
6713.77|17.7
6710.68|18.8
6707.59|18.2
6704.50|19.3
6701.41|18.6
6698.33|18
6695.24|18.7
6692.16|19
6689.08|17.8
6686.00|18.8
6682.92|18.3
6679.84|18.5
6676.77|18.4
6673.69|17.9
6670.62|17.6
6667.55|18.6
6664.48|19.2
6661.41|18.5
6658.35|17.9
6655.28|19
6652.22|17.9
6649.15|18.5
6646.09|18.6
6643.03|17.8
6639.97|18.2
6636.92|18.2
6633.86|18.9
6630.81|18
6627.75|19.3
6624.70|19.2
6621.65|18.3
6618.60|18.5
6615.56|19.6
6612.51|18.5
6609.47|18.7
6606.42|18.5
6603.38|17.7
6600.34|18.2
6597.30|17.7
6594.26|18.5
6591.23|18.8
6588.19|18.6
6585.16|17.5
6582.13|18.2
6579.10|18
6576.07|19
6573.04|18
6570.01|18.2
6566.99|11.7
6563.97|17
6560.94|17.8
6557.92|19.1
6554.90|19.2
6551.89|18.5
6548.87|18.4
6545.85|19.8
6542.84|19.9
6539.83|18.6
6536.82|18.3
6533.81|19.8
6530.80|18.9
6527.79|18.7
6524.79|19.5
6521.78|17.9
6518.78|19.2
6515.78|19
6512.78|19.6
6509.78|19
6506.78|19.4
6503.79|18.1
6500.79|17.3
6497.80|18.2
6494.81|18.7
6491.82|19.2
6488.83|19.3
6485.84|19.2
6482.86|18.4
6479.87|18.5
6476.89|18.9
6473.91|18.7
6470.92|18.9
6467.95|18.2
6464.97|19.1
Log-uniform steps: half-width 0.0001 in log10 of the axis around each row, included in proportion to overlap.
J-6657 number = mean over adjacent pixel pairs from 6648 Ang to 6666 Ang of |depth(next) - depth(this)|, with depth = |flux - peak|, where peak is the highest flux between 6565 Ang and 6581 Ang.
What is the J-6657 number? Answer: 0.74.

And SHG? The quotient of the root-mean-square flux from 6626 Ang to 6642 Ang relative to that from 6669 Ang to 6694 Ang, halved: 0.506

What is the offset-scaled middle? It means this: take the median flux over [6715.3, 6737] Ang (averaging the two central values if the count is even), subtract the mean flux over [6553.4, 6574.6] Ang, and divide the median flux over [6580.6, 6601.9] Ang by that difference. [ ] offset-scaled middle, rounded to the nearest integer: 30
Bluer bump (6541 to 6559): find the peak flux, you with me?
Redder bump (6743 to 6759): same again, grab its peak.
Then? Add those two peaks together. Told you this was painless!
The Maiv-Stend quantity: 38.5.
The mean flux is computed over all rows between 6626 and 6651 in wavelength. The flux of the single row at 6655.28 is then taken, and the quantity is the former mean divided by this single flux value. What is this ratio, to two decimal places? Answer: 0.97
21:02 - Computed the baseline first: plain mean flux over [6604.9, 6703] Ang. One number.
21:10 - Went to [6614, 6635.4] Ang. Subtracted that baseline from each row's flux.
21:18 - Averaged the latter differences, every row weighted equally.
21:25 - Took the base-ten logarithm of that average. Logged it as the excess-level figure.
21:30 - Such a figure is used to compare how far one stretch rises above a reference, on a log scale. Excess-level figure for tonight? -0.46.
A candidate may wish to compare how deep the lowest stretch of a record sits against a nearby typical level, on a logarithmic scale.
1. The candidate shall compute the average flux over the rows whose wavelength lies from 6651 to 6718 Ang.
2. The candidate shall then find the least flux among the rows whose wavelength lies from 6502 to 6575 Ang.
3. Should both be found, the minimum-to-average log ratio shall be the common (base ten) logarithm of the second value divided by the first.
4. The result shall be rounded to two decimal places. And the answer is -0.20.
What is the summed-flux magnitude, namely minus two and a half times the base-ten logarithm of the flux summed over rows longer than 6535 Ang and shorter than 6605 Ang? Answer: -6.550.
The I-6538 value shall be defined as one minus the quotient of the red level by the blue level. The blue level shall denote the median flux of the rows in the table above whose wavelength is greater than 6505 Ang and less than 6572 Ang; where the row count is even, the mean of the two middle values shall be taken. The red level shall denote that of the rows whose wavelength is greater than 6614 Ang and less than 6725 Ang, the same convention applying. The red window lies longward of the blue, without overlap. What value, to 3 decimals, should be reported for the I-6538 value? 0.026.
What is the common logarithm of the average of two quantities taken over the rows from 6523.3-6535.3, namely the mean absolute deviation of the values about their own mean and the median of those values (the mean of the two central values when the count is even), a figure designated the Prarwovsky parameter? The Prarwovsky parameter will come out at 0.992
